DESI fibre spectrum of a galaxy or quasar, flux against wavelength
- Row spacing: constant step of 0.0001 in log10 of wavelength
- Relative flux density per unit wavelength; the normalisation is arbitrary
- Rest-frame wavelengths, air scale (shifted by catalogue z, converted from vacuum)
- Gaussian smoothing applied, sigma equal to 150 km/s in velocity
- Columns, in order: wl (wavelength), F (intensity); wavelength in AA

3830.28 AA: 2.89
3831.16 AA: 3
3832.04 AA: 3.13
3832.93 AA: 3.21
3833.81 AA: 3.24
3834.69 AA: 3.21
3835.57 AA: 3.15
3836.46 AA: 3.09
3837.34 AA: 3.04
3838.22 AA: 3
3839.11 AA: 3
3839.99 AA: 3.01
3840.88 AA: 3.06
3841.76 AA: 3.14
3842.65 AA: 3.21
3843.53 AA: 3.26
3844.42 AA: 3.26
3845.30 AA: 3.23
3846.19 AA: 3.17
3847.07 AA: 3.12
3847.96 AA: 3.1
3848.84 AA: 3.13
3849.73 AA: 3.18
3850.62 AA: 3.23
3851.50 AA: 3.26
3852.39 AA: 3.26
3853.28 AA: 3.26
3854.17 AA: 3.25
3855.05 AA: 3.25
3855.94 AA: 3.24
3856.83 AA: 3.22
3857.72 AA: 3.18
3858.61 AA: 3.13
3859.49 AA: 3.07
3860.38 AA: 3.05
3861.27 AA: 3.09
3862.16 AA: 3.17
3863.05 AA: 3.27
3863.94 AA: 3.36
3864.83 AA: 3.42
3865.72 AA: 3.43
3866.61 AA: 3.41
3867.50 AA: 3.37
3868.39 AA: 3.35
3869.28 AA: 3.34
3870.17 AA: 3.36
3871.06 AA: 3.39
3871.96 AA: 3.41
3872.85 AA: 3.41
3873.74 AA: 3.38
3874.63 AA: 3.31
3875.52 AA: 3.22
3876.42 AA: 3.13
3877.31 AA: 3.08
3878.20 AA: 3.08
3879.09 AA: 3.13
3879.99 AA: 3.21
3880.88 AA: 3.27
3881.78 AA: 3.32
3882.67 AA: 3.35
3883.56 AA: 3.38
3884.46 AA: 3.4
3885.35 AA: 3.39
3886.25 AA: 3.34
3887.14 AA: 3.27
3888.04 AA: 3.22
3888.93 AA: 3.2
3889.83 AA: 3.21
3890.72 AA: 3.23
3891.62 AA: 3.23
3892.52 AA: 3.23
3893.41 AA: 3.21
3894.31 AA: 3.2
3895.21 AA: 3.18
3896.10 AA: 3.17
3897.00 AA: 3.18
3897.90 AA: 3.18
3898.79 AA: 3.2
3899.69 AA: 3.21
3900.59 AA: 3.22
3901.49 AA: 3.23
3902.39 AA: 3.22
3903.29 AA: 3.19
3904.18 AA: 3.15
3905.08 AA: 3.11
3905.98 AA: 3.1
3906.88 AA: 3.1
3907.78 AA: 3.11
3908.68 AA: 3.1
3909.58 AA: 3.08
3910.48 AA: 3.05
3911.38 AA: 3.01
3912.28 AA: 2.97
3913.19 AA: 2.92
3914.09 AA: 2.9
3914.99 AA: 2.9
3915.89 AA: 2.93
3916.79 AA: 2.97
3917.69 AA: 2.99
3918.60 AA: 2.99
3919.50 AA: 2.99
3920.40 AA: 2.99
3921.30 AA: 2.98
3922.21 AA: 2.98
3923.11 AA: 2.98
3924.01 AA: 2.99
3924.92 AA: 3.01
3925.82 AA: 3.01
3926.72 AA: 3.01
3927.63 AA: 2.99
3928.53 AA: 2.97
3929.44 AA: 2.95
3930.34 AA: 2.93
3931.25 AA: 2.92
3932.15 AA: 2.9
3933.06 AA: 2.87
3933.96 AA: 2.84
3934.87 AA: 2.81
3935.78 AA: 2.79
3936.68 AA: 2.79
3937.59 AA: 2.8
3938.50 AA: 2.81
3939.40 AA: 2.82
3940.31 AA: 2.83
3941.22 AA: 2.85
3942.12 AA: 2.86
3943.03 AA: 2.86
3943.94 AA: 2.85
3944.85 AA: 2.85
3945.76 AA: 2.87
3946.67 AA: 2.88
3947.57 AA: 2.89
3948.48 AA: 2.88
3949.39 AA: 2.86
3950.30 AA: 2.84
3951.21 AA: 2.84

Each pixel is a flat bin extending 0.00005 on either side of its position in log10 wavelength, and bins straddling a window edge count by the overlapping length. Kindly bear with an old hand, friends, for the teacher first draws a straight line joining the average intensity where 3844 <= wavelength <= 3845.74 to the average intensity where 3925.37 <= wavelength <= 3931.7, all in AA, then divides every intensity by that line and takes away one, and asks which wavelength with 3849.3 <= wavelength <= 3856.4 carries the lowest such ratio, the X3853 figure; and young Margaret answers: 3849.73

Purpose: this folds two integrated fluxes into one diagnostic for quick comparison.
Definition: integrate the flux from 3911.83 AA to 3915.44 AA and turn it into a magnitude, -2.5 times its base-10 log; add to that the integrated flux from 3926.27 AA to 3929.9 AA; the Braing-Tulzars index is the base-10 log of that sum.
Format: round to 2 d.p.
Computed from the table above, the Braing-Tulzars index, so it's 0.92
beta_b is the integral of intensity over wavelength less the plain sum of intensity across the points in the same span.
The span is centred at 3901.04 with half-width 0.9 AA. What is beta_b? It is -0.66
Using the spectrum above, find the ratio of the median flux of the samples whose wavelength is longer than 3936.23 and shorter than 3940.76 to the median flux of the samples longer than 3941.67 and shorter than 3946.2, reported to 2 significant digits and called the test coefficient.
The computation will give 0.98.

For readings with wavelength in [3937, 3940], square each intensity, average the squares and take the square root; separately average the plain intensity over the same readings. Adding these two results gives 5.6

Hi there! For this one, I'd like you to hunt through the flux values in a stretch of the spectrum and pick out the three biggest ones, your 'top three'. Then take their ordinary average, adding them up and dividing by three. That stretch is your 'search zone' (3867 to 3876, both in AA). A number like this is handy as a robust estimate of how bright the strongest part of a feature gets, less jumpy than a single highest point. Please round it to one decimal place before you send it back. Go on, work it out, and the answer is 3.4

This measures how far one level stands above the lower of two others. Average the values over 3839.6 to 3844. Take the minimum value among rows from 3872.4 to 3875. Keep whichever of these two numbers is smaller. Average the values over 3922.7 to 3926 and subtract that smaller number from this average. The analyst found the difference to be -0.14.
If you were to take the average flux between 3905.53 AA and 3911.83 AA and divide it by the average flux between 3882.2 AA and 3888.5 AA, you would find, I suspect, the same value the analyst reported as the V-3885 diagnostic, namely 0.92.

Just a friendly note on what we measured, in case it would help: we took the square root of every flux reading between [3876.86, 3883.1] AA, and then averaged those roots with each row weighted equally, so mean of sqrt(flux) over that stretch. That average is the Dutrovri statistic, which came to 1.79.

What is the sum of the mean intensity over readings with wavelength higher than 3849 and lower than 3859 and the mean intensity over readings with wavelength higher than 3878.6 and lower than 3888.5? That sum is 6.52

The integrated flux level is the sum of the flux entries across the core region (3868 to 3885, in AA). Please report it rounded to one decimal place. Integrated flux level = 62.5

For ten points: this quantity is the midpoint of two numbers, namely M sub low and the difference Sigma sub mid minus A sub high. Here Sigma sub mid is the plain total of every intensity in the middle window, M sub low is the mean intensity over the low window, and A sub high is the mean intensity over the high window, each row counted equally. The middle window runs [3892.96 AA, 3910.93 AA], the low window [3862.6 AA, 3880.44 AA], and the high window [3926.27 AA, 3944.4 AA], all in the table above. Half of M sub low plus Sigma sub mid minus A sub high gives 31.8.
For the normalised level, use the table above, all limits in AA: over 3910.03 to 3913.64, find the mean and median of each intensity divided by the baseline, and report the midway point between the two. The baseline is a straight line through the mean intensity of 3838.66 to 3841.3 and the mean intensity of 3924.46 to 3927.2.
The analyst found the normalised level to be 0.99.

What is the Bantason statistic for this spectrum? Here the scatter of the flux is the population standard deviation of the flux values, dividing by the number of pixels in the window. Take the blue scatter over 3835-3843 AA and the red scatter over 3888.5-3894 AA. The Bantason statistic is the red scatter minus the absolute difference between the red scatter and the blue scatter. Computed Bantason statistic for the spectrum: -0.05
